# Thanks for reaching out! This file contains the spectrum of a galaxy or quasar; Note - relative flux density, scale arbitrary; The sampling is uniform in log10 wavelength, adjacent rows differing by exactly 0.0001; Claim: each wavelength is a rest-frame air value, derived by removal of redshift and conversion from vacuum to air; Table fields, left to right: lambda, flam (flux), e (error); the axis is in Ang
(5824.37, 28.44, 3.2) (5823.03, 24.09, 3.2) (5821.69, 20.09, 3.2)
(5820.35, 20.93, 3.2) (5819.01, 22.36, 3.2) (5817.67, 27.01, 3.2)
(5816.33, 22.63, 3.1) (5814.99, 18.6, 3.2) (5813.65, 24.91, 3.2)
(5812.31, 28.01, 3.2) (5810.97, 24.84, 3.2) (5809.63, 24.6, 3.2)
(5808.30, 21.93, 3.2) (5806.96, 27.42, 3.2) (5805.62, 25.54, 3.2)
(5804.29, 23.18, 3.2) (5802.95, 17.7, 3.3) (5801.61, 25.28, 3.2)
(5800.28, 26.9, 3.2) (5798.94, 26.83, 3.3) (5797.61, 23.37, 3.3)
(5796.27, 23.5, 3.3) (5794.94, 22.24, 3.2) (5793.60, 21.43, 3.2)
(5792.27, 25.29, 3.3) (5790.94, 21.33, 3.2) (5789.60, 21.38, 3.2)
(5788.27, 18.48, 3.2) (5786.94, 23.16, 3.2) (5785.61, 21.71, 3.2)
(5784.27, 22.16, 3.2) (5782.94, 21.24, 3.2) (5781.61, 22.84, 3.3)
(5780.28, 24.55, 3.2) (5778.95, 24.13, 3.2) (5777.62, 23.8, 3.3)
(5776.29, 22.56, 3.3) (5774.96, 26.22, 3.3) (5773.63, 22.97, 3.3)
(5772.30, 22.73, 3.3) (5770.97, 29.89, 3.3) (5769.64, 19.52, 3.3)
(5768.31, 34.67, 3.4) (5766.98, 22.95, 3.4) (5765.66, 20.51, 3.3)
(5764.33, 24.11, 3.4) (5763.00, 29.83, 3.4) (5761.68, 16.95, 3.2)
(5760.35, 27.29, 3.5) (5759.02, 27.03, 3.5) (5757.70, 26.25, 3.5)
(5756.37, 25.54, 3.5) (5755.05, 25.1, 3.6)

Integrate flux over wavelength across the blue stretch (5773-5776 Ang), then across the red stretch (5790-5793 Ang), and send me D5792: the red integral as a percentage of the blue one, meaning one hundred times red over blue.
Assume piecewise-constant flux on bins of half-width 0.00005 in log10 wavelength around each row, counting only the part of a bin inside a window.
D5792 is 95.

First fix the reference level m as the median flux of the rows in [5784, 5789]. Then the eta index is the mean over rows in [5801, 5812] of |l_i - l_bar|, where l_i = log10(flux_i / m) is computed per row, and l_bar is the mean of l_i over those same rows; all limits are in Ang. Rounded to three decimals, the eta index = 0.042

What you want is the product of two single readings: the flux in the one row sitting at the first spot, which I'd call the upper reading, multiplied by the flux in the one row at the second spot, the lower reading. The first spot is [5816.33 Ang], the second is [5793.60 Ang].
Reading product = 485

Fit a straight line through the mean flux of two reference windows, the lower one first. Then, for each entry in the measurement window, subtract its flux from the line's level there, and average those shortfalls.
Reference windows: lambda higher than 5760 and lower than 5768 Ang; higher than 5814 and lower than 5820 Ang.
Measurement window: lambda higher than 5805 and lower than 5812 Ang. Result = -2.1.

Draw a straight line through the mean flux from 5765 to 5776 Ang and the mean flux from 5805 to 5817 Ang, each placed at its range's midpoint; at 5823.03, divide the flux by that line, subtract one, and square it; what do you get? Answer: 0.0000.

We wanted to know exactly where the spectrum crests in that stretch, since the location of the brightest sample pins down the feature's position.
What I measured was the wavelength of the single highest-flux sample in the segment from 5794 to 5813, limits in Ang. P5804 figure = 5812.31 Ang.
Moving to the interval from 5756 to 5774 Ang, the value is 5768.31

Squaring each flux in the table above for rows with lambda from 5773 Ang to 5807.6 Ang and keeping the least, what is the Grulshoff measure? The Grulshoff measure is 313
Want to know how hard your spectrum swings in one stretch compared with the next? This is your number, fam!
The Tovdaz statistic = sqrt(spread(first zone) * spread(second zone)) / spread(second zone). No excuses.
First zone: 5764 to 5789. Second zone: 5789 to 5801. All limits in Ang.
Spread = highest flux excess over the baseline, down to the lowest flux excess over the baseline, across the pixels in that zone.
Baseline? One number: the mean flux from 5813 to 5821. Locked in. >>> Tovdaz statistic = 1.7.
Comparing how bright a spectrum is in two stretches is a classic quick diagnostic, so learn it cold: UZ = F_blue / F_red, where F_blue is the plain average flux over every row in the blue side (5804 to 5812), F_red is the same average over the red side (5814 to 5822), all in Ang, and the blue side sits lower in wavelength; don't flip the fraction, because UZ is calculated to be 1.12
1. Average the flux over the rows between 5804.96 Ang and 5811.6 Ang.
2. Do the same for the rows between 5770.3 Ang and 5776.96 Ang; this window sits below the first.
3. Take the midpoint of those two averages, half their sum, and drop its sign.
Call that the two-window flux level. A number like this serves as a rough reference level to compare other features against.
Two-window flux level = 24.9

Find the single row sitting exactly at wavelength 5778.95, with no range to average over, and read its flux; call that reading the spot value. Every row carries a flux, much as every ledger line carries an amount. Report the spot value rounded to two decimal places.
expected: 24.13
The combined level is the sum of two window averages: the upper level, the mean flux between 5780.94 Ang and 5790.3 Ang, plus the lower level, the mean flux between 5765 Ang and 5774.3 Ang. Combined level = 46.3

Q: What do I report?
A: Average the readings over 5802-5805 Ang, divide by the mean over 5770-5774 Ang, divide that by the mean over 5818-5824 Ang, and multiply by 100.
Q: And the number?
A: 3.7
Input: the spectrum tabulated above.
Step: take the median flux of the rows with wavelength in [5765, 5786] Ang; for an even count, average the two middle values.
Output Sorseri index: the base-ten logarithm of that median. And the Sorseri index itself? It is 1.360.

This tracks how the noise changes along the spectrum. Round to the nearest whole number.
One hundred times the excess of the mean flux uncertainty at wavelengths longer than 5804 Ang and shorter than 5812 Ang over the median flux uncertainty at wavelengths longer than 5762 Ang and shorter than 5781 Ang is -10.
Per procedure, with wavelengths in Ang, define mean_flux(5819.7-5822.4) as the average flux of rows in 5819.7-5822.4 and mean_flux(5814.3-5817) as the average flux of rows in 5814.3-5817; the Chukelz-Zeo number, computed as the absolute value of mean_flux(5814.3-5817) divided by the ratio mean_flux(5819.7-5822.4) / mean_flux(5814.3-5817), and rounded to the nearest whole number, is 21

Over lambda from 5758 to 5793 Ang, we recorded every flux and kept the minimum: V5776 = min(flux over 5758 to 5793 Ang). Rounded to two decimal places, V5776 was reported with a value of 16.95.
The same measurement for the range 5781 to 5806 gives 17.70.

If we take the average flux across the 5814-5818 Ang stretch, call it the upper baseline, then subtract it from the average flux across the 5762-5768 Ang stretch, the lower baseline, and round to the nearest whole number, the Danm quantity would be 2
